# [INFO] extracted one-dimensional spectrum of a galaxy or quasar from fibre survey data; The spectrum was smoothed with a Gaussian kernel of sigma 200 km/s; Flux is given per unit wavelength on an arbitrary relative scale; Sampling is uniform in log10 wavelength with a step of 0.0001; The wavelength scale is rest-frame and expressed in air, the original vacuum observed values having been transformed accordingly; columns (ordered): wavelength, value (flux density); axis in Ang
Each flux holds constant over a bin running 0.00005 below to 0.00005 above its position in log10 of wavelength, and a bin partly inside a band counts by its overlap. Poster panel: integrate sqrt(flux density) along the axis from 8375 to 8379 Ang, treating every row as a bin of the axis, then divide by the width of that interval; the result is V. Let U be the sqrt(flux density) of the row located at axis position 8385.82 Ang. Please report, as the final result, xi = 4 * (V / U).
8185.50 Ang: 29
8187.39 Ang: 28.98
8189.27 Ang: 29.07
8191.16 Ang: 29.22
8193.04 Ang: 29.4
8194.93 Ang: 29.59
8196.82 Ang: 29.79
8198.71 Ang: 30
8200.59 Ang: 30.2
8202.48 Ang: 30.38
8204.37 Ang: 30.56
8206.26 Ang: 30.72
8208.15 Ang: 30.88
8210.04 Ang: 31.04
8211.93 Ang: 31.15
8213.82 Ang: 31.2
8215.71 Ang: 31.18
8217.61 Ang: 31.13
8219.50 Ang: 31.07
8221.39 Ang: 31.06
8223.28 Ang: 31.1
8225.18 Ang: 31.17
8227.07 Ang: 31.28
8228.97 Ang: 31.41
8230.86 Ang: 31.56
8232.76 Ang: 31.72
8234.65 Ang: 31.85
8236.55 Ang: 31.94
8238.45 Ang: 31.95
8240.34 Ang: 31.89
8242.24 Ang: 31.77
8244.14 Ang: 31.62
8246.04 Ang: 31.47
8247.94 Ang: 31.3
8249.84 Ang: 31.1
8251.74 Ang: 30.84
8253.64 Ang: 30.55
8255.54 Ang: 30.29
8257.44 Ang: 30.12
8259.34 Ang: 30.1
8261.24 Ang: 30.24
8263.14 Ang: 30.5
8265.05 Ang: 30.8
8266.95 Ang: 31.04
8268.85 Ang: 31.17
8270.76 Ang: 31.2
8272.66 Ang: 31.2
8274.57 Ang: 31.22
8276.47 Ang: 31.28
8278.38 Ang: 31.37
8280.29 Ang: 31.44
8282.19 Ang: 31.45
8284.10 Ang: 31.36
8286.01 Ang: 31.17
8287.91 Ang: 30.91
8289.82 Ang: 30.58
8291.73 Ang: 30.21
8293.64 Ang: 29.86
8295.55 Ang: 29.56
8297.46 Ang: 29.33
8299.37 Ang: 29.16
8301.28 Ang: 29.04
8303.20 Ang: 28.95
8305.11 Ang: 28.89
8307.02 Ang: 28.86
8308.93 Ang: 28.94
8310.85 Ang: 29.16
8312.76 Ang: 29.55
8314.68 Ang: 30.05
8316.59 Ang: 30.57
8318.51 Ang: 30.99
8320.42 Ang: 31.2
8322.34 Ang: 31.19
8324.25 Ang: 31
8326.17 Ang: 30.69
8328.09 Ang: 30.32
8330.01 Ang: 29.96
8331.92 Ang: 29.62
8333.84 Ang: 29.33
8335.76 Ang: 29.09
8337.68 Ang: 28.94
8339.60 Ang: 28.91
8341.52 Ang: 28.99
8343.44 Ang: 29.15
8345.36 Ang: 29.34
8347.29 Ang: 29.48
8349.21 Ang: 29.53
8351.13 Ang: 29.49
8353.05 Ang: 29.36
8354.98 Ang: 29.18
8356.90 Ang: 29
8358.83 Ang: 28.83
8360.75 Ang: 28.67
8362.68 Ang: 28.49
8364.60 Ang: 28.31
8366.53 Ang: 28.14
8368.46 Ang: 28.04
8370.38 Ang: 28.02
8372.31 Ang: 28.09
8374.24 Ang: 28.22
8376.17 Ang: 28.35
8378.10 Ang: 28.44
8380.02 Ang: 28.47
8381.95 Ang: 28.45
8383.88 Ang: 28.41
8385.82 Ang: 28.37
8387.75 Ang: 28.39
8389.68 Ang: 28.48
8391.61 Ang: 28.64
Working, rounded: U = 5.33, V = 5.32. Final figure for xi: 4.00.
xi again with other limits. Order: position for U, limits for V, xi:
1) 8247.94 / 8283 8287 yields 4.00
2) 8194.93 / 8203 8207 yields 4.07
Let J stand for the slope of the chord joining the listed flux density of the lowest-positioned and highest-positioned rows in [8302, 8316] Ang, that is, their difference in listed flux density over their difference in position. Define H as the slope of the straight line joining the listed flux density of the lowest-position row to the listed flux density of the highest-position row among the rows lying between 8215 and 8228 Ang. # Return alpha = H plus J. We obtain 0.10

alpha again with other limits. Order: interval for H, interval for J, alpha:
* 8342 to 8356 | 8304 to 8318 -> 0.15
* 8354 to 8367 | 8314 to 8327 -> -0.03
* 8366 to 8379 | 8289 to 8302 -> -0.11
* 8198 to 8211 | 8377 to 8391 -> 0.10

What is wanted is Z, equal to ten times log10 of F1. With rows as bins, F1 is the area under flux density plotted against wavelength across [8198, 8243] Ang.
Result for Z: 31.5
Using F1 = 1403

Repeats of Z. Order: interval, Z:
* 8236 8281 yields 31.5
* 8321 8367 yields 31.3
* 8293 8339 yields 31.4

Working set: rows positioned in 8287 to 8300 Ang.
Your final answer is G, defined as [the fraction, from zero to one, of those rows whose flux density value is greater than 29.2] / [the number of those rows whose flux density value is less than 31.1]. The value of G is 0.12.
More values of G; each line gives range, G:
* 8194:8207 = 0.14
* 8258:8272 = 0.20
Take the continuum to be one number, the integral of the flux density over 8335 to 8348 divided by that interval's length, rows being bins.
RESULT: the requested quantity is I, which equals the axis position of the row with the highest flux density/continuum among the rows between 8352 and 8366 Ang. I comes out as 8353.05 Ang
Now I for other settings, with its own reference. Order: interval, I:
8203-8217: 8213.82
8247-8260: 8247.94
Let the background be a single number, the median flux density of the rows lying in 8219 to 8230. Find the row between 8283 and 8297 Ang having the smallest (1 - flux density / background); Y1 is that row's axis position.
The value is 8284.10 Ang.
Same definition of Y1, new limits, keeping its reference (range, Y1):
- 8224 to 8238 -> 8236.55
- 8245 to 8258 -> 8246.04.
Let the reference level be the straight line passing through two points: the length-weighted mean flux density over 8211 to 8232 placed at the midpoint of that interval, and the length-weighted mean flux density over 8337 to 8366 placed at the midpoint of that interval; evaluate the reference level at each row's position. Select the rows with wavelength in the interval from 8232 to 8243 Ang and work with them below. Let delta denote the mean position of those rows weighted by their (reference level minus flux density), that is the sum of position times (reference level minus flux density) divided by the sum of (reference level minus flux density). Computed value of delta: 8237.8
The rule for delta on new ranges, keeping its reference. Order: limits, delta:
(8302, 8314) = 8306.8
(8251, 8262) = 8258.5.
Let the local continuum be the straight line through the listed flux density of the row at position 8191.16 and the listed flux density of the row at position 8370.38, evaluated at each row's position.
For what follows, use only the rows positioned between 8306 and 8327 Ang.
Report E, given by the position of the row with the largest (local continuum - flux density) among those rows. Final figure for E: 8307.02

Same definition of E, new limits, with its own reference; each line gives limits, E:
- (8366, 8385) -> 8370.38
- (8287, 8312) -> 8307.02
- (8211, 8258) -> 8257.44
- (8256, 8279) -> 8259.34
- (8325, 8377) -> 8370.38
